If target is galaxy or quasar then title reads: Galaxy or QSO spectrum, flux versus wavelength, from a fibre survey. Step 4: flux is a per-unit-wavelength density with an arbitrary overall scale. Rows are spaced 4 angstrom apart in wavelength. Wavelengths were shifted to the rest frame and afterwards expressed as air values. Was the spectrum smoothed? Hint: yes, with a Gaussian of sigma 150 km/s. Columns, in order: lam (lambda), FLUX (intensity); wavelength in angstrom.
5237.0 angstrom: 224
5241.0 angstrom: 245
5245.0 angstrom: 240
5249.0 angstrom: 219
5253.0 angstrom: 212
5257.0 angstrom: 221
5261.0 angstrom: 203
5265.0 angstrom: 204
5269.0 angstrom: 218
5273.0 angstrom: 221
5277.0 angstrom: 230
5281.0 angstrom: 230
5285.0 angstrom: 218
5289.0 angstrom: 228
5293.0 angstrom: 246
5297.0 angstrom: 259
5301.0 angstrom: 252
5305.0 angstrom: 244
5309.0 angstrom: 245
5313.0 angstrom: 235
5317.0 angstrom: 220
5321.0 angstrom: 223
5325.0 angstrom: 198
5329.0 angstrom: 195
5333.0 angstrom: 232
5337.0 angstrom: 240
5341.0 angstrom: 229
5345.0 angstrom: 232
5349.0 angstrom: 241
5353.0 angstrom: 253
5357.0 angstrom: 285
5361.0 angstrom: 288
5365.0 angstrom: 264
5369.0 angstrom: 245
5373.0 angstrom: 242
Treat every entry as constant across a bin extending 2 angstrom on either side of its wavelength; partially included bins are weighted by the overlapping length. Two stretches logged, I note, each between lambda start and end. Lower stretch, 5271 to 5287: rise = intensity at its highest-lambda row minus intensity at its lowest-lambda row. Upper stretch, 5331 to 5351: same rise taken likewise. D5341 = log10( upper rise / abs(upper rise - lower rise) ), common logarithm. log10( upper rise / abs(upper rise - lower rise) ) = -0.125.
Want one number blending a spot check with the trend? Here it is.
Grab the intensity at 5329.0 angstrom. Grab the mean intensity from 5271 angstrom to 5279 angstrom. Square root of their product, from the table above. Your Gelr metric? 210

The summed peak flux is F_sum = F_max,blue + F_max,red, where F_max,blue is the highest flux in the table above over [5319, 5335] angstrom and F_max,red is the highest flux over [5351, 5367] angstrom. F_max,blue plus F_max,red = 520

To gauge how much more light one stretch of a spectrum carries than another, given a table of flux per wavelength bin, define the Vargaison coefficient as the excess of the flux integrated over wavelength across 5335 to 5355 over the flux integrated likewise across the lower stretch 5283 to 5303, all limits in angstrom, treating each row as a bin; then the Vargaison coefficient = -32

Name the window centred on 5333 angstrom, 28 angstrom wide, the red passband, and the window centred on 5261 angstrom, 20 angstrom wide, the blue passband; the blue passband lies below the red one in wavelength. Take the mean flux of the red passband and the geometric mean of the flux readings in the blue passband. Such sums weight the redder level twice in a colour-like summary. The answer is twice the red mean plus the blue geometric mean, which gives 654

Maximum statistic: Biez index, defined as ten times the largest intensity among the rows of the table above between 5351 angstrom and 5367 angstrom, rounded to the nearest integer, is 2880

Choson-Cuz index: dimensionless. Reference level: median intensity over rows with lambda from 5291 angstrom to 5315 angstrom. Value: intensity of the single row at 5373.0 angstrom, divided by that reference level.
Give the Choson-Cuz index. 0.99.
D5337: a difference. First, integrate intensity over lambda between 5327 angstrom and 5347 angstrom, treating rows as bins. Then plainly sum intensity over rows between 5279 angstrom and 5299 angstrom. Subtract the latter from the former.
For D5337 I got 3331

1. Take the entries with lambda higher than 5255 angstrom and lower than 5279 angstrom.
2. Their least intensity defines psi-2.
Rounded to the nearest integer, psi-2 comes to 203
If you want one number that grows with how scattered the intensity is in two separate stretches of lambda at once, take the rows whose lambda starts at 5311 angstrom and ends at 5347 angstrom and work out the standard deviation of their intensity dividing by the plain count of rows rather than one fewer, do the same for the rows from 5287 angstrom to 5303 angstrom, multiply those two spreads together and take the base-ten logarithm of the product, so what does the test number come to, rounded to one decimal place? 2.2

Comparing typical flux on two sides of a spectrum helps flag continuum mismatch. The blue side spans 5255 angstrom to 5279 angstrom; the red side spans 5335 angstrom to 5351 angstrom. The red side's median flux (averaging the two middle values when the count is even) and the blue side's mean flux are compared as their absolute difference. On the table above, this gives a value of 20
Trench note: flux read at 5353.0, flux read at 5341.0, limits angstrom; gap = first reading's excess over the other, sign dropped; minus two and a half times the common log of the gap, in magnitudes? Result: -3.5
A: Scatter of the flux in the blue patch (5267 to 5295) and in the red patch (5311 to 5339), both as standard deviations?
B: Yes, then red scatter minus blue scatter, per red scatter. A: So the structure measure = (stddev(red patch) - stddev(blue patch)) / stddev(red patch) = 0.45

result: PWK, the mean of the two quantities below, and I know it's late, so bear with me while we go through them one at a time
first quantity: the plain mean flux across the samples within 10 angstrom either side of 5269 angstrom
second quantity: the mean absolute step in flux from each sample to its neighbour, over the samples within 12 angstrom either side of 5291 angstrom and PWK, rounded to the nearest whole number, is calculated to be 114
